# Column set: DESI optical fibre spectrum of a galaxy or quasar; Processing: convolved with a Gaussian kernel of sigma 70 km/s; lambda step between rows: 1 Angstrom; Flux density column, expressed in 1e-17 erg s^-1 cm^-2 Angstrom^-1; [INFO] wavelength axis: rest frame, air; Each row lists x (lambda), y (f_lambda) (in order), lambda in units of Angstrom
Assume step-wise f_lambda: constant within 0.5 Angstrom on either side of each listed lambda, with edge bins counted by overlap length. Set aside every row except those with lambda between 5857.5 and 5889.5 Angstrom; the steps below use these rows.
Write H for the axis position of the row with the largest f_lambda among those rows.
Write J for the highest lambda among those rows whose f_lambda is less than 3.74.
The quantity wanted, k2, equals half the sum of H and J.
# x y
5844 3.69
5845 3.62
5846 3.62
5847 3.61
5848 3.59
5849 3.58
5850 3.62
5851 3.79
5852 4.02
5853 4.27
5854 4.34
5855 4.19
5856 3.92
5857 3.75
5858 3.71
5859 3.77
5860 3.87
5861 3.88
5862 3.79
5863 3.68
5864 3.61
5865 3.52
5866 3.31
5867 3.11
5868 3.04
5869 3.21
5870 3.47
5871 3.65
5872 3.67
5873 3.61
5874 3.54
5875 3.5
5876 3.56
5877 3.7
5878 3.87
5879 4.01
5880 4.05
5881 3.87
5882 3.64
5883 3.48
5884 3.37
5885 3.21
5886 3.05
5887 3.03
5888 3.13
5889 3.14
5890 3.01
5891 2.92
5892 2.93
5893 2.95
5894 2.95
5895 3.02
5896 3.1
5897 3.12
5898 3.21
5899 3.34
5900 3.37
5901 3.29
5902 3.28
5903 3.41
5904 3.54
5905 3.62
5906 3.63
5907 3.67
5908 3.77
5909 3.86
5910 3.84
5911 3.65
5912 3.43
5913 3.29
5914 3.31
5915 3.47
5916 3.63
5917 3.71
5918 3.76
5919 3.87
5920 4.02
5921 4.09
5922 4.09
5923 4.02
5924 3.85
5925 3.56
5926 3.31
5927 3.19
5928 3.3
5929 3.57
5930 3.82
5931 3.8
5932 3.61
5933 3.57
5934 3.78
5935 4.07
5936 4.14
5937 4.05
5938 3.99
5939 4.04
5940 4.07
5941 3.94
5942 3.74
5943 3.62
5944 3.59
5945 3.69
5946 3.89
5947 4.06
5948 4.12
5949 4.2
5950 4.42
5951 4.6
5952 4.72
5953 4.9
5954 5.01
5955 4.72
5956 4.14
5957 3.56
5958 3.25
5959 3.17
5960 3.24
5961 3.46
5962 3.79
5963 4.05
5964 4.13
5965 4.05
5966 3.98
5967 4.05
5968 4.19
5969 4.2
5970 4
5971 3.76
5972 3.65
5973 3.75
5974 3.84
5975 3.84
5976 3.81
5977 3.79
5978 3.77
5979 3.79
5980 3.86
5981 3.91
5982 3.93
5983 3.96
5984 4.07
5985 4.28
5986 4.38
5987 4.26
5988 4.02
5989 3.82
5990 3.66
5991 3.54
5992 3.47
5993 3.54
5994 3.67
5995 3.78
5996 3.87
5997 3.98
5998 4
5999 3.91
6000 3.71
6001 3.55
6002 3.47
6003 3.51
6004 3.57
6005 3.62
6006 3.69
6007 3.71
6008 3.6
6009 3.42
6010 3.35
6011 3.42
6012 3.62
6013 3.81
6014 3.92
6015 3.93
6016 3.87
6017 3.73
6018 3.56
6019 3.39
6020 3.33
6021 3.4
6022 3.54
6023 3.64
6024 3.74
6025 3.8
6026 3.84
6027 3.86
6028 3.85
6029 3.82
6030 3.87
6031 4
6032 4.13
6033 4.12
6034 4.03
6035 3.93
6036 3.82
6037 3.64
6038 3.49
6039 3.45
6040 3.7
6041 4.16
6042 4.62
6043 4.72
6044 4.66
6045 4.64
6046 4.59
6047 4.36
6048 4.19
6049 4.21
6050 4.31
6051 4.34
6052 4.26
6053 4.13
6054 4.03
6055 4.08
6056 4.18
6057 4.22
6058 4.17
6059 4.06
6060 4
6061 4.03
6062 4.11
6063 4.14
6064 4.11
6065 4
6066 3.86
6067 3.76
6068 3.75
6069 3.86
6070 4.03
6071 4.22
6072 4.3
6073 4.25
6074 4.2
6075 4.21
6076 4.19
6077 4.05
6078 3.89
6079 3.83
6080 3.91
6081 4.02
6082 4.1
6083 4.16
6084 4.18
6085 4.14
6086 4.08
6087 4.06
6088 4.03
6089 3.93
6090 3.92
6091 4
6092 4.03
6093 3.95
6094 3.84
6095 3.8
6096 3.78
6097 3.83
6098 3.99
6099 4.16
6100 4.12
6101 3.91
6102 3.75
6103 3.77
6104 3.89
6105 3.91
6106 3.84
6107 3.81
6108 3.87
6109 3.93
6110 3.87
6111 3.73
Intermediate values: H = 5880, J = 5889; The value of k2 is 5884.5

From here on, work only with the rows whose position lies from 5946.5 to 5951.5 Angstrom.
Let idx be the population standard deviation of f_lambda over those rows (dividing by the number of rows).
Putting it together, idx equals 0.20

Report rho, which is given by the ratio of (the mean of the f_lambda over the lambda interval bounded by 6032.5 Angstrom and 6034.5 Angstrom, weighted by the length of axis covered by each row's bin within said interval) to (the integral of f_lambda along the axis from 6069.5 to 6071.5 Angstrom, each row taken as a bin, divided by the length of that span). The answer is 0.99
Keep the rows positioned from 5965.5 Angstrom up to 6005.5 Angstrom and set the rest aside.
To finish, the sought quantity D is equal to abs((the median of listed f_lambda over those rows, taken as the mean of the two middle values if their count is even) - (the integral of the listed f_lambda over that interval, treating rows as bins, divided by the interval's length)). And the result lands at 0.014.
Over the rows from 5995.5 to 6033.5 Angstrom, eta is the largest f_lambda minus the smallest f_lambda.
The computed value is 0.80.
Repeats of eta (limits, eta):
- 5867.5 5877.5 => 0.66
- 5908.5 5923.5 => 0.80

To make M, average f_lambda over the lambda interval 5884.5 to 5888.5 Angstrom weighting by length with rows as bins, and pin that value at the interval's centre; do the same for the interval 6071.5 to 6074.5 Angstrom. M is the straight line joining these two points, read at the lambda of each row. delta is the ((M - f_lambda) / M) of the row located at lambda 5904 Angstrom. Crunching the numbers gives -0.10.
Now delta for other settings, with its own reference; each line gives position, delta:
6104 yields 0.12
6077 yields 0.05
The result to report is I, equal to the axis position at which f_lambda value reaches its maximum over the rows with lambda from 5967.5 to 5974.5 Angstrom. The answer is 5969 Angstrom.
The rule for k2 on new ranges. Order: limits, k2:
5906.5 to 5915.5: 5912.0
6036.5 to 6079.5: 6041.5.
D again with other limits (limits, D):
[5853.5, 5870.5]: 0.053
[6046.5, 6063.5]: 0.004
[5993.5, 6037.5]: 0.007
